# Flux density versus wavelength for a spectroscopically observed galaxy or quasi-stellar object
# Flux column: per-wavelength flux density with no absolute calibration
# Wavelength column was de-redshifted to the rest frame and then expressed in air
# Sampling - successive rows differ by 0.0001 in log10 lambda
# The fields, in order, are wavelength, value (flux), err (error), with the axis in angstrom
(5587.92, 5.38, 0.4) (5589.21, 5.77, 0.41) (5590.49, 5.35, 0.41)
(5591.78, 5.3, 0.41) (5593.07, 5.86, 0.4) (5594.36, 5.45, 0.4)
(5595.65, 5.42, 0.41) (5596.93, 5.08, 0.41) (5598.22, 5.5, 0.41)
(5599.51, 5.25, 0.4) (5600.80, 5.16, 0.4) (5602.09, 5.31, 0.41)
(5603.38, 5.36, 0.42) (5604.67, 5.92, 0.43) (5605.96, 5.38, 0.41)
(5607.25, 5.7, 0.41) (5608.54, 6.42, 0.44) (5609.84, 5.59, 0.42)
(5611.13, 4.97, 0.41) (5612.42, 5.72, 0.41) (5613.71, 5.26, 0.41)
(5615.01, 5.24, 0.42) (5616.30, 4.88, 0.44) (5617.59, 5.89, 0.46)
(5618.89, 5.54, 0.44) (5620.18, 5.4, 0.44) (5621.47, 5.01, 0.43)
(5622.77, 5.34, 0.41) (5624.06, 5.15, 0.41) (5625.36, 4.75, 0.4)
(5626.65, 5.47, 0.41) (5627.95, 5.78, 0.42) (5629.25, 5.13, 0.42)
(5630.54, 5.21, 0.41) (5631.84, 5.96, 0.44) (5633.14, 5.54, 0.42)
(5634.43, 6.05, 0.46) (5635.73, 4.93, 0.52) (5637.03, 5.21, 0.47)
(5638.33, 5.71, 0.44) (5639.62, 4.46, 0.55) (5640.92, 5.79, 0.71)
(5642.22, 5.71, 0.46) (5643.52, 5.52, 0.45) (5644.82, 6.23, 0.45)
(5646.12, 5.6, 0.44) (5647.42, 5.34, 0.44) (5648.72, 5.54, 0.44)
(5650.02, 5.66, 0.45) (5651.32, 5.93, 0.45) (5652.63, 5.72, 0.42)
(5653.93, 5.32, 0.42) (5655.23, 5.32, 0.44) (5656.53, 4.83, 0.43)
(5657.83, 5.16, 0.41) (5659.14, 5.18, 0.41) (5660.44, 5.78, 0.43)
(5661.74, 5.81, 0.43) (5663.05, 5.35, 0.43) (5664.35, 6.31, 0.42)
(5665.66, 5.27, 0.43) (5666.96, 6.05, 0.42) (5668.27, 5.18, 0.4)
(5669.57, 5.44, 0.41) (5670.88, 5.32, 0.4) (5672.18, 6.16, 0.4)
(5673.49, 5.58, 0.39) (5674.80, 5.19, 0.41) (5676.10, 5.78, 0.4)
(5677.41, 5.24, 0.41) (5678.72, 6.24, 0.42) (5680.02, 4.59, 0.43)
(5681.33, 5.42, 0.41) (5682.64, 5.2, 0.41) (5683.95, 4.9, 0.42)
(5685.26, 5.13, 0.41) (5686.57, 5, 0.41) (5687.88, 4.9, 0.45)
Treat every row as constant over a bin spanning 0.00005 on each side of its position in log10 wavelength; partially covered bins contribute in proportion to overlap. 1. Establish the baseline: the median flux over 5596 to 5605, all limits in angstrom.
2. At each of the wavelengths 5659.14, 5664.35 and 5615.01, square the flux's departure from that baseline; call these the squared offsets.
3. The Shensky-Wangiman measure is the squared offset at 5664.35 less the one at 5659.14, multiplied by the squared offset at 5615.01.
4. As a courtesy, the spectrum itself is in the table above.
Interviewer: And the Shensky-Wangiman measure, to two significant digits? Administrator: 0.0048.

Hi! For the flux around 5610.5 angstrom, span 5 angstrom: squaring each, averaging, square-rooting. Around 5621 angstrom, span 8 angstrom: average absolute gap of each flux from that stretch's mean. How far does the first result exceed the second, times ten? 54.8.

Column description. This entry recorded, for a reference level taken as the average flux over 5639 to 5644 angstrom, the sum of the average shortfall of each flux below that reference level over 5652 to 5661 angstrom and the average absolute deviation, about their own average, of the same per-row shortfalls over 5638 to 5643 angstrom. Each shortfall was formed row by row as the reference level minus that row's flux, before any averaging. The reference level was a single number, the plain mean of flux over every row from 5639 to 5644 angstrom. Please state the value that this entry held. 0.5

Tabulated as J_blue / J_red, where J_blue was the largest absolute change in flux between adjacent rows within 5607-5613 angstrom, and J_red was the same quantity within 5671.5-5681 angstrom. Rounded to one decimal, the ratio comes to 0.5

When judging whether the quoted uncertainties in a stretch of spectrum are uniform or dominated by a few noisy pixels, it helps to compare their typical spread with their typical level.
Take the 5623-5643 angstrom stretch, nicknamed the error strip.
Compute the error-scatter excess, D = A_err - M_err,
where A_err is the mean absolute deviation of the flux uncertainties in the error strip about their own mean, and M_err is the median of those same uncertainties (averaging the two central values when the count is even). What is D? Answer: -0.3868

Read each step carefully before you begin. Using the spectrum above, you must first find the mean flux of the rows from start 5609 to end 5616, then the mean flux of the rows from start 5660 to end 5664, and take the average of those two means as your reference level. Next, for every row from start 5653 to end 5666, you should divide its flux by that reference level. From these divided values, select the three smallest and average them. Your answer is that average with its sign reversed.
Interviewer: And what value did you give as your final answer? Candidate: -0.92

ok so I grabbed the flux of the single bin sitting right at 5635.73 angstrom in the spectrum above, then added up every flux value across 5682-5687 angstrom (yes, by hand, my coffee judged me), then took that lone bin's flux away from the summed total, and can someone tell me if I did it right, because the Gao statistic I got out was 15.3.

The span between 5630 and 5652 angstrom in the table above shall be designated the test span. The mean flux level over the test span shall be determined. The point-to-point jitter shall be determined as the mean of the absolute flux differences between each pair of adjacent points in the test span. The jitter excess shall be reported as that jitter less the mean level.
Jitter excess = -5.01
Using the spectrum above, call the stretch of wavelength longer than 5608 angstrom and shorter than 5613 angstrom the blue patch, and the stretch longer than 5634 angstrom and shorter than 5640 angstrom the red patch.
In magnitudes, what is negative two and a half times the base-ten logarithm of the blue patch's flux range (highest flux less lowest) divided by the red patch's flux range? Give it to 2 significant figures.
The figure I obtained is 0.10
